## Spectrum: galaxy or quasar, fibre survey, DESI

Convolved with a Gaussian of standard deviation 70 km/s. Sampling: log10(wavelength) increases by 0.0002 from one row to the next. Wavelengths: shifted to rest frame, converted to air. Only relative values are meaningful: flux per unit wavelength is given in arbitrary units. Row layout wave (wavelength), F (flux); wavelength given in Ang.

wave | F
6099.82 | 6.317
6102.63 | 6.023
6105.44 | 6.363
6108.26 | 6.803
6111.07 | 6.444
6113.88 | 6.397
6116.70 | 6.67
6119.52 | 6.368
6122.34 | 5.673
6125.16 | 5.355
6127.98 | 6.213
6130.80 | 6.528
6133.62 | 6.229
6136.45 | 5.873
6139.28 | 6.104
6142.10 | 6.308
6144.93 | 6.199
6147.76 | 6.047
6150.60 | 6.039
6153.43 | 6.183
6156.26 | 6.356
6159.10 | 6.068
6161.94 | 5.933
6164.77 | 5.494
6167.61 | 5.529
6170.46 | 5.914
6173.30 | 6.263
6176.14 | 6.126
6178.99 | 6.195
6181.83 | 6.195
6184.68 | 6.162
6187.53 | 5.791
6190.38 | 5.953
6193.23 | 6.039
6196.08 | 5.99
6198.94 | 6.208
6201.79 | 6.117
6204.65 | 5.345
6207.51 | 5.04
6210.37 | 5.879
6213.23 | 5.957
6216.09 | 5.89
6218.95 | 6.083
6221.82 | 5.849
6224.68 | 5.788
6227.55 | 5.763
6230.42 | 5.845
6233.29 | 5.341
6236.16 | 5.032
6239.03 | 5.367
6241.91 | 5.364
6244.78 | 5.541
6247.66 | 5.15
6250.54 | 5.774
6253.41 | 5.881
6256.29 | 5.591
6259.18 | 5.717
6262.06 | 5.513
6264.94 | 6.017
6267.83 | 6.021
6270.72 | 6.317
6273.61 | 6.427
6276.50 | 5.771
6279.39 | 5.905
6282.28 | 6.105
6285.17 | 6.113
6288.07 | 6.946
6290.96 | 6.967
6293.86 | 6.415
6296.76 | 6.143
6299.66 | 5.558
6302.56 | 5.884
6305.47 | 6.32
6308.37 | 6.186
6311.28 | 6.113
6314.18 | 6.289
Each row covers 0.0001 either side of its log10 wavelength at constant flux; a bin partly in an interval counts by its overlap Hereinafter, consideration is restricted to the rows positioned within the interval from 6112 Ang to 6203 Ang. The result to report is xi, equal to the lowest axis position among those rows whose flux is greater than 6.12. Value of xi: 6113.88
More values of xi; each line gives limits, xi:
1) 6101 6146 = 6105.44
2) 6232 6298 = 6270.72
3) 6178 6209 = 6178.99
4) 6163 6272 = 6173.30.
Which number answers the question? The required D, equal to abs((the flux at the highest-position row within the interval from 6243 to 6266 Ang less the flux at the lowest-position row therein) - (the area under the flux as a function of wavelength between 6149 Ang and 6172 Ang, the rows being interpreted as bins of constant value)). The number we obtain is 136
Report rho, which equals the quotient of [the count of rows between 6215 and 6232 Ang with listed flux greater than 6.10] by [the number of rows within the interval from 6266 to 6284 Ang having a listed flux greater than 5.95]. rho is 0.0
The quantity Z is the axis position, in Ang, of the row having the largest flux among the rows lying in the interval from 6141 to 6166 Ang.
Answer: 6156.26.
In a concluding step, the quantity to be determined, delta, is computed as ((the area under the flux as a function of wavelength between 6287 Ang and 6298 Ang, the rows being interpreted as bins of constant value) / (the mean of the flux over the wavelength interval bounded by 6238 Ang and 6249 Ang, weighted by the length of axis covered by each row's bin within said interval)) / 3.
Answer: 4.5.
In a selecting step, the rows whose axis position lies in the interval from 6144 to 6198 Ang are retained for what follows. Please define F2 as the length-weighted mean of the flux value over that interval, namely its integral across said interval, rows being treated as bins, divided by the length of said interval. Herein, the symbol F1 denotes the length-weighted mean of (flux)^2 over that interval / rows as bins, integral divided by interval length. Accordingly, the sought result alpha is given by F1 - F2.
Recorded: 30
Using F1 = 36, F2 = 6.0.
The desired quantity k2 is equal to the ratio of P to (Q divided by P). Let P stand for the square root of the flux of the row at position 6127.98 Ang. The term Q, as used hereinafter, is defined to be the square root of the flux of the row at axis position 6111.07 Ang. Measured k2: 2.45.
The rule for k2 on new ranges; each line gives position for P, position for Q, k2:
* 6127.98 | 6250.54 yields 2.59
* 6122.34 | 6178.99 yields 2.28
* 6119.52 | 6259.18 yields 2.66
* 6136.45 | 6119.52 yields 2.33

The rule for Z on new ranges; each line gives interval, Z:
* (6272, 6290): 6288.07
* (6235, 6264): 6253.41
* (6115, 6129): 6116.70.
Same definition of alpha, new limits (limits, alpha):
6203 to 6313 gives 29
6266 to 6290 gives 33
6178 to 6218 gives 29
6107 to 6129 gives 33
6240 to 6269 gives 26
